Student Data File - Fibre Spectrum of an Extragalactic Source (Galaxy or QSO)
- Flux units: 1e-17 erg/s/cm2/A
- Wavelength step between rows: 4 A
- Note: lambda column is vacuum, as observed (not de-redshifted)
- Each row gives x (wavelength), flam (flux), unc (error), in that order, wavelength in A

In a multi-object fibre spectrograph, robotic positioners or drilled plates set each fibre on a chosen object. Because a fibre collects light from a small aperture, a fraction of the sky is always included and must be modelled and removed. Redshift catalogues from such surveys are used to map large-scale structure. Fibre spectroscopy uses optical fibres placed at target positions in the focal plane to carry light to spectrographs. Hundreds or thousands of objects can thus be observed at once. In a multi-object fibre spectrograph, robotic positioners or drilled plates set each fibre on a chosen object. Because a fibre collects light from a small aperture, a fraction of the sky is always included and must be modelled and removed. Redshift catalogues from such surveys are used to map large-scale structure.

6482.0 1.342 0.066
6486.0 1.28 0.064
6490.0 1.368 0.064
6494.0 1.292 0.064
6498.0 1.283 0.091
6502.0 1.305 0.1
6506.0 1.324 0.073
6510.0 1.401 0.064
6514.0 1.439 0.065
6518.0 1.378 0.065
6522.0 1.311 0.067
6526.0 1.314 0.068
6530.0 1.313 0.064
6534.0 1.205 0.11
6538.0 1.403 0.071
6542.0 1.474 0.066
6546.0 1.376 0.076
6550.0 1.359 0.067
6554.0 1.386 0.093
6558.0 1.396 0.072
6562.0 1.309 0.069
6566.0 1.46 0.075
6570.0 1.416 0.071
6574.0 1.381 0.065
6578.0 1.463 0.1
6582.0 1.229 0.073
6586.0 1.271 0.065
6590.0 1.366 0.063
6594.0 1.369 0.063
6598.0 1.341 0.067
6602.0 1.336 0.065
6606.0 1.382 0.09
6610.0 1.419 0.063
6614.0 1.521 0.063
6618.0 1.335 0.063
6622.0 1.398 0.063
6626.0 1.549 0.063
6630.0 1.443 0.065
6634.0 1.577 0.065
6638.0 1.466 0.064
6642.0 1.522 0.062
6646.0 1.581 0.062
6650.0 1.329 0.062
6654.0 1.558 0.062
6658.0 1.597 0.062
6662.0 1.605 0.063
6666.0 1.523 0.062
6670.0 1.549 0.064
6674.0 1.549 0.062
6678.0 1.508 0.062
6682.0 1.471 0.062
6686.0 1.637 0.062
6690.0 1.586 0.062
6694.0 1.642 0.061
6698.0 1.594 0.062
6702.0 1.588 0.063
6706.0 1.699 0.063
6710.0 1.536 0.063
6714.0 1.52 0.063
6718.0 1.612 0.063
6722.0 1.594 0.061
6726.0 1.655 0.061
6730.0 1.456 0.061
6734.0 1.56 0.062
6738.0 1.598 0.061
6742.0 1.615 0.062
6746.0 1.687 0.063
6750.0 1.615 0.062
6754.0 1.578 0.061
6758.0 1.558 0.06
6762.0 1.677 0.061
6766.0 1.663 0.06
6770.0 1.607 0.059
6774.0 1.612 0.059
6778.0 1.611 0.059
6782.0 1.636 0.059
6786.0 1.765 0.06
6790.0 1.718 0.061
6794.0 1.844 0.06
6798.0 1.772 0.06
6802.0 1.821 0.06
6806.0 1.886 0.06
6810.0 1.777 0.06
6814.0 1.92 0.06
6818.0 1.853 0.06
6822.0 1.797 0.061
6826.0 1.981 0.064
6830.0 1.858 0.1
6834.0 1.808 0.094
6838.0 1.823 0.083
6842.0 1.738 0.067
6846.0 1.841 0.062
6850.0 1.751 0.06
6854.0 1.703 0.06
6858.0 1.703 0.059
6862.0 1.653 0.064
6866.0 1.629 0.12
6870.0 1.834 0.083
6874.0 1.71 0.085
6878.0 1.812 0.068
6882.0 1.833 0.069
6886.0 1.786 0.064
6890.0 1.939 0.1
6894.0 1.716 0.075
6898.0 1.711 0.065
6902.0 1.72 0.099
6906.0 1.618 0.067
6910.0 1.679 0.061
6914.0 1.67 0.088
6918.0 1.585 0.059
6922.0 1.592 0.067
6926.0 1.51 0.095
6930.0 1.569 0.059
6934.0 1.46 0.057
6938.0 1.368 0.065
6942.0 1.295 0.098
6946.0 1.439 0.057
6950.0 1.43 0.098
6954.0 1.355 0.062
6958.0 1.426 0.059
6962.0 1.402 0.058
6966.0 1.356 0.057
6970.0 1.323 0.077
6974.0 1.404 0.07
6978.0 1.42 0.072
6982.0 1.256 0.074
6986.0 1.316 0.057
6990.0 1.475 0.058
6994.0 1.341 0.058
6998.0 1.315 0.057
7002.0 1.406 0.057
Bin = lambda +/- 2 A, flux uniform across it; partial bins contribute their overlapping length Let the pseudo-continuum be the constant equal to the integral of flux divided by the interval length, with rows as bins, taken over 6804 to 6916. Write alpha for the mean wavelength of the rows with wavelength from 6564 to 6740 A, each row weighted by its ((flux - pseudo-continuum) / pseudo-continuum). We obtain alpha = 6637.5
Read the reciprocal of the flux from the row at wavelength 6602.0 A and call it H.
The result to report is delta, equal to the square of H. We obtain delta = 0.560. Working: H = 0.75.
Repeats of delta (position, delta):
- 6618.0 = 0.561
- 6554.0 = 0.521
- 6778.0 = 0.385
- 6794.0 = 0.294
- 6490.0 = 0.534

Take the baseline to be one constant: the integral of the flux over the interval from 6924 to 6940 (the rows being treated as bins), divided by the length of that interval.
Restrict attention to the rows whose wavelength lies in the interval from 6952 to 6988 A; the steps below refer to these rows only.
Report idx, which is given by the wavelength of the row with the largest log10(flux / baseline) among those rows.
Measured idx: 6958.0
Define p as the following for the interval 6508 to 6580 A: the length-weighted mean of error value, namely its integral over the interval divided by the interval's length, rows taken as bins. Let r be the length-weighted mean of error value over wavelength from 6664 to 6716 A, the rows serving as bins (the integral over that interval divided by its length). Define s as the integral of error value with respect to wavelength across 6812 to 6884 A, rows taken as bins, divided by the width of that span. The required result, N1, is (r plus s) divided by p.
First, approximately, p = 0.074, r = 0.0624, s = 0.073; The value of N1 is 1.84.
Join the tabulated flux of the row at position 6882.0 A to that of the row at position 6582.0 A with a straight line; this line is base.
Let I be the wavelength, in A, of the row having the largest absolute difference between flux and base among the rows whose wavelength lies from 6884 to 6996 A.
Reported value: 6982.0 A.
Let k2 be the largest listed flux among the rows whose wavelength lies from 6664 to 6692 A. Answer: 1.637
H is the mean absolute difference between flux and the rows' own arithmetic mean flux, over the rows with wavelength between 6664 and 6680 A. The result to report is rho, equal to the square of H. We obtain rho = 0.0003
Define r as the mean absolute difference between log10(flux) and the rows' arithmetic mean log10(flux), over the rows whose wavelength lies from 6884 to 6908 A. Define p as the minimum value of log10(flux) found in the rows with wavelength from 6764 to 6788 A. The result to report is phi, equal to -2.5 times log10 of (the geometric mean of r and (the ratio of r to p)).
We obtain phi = 3.47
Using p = 0.206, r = 0.019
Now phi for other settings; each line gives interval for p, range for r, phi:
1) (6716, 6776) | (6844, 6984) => 2.40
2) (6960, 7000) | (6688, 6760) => 3.61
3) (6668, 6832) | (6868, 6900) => 3.58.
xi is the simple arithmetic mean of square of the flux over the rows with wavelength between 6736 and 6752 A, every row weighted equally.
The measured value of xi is 2.65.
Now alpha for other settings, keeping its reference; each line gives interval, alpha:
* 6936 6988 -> 6962.6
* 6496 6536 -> 6516.5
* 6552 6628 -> 6588.9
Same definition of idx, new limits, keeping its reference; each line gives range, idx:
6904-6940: 6910.0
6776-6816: 6814.0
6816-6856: 6826.0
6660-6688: 6686.0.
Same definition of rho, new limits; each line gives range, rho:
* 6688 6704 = 0.0004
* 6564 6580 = 0.0010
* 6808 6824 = 0.0025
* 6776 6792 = 0.0035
